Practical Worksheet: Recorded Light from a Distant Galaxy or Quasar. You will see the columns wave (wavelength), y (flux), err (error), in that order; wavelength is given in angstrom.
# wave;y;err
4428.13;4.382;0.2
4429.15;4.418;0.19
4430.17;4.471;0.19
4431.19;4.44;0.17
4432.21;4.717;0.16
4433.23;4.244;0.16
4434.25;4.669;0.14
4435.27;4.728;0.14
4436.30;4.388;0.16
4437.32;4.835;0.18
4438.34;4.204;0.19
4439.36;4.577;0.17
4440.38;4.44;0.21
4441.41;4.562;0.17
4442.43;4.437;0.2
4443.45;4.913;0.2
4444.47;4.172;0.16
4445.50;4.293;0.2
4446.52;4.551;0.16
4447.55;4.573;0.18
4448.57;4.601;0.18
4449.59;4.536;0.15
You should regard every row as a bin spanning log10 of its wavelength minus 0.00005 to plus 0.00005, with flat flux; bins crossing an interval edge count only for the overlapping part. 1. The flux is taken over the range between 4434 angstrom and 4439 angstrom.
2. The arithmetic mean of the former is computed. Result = 4.56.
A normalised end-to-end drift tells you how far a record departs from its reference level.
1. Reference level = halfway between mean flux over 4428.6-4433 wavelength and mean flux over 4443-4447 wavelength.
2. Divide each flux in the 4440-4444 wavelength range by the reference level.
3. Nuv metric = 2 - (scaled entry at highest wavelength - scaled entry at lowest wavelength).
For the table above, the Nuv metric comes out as 1.89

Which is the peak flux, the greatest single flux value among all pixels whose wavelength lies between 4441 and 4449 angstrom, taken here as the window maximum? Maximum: 4.913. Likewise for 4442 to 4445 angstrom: 4.913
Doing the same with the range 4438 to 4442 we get 4.577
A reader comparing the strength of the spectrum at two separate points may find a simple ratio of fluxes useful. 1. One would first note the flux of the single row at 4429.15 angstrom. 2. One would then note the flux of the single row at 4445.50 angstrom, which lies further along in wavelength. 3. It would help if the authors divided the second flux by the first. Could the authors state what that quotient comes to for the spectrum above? 0.97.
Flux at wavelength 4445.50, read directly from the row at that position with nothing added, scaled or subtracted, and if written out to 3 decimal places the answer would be 4.293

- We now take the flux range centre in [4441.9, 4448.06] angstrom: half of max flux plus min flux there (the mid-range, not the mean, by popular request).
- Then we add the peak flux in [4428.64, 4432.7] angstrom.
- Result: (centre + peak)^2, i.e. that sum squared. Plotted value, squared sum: 85.7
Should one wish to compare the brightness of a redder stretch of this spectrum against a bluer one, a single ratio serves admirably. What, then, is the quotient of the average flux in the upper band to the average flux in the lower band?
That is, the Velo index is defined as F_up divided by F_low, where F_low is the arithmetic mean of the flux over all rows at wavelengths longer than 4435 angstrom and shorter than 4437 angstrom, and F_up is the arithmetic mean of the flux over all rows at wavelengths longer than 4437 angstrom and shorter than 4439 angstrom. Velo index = 0.99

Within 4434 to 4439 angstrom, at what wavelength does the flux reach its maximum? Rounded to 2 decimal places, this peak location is 4437.32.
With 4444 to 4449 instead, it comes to 4448.57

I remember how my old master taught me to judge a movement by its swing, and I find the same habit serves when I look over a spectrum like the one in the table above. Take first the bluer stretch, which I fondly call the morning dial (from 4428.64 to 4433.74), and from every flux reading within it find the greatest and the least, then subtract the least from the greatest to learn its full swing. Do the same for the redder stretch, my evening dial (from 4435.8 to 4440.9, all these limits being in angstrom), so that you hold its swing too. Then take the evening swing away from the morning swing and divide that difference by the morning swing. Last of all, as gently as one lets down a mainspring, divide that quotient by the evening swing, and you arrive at -0.53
